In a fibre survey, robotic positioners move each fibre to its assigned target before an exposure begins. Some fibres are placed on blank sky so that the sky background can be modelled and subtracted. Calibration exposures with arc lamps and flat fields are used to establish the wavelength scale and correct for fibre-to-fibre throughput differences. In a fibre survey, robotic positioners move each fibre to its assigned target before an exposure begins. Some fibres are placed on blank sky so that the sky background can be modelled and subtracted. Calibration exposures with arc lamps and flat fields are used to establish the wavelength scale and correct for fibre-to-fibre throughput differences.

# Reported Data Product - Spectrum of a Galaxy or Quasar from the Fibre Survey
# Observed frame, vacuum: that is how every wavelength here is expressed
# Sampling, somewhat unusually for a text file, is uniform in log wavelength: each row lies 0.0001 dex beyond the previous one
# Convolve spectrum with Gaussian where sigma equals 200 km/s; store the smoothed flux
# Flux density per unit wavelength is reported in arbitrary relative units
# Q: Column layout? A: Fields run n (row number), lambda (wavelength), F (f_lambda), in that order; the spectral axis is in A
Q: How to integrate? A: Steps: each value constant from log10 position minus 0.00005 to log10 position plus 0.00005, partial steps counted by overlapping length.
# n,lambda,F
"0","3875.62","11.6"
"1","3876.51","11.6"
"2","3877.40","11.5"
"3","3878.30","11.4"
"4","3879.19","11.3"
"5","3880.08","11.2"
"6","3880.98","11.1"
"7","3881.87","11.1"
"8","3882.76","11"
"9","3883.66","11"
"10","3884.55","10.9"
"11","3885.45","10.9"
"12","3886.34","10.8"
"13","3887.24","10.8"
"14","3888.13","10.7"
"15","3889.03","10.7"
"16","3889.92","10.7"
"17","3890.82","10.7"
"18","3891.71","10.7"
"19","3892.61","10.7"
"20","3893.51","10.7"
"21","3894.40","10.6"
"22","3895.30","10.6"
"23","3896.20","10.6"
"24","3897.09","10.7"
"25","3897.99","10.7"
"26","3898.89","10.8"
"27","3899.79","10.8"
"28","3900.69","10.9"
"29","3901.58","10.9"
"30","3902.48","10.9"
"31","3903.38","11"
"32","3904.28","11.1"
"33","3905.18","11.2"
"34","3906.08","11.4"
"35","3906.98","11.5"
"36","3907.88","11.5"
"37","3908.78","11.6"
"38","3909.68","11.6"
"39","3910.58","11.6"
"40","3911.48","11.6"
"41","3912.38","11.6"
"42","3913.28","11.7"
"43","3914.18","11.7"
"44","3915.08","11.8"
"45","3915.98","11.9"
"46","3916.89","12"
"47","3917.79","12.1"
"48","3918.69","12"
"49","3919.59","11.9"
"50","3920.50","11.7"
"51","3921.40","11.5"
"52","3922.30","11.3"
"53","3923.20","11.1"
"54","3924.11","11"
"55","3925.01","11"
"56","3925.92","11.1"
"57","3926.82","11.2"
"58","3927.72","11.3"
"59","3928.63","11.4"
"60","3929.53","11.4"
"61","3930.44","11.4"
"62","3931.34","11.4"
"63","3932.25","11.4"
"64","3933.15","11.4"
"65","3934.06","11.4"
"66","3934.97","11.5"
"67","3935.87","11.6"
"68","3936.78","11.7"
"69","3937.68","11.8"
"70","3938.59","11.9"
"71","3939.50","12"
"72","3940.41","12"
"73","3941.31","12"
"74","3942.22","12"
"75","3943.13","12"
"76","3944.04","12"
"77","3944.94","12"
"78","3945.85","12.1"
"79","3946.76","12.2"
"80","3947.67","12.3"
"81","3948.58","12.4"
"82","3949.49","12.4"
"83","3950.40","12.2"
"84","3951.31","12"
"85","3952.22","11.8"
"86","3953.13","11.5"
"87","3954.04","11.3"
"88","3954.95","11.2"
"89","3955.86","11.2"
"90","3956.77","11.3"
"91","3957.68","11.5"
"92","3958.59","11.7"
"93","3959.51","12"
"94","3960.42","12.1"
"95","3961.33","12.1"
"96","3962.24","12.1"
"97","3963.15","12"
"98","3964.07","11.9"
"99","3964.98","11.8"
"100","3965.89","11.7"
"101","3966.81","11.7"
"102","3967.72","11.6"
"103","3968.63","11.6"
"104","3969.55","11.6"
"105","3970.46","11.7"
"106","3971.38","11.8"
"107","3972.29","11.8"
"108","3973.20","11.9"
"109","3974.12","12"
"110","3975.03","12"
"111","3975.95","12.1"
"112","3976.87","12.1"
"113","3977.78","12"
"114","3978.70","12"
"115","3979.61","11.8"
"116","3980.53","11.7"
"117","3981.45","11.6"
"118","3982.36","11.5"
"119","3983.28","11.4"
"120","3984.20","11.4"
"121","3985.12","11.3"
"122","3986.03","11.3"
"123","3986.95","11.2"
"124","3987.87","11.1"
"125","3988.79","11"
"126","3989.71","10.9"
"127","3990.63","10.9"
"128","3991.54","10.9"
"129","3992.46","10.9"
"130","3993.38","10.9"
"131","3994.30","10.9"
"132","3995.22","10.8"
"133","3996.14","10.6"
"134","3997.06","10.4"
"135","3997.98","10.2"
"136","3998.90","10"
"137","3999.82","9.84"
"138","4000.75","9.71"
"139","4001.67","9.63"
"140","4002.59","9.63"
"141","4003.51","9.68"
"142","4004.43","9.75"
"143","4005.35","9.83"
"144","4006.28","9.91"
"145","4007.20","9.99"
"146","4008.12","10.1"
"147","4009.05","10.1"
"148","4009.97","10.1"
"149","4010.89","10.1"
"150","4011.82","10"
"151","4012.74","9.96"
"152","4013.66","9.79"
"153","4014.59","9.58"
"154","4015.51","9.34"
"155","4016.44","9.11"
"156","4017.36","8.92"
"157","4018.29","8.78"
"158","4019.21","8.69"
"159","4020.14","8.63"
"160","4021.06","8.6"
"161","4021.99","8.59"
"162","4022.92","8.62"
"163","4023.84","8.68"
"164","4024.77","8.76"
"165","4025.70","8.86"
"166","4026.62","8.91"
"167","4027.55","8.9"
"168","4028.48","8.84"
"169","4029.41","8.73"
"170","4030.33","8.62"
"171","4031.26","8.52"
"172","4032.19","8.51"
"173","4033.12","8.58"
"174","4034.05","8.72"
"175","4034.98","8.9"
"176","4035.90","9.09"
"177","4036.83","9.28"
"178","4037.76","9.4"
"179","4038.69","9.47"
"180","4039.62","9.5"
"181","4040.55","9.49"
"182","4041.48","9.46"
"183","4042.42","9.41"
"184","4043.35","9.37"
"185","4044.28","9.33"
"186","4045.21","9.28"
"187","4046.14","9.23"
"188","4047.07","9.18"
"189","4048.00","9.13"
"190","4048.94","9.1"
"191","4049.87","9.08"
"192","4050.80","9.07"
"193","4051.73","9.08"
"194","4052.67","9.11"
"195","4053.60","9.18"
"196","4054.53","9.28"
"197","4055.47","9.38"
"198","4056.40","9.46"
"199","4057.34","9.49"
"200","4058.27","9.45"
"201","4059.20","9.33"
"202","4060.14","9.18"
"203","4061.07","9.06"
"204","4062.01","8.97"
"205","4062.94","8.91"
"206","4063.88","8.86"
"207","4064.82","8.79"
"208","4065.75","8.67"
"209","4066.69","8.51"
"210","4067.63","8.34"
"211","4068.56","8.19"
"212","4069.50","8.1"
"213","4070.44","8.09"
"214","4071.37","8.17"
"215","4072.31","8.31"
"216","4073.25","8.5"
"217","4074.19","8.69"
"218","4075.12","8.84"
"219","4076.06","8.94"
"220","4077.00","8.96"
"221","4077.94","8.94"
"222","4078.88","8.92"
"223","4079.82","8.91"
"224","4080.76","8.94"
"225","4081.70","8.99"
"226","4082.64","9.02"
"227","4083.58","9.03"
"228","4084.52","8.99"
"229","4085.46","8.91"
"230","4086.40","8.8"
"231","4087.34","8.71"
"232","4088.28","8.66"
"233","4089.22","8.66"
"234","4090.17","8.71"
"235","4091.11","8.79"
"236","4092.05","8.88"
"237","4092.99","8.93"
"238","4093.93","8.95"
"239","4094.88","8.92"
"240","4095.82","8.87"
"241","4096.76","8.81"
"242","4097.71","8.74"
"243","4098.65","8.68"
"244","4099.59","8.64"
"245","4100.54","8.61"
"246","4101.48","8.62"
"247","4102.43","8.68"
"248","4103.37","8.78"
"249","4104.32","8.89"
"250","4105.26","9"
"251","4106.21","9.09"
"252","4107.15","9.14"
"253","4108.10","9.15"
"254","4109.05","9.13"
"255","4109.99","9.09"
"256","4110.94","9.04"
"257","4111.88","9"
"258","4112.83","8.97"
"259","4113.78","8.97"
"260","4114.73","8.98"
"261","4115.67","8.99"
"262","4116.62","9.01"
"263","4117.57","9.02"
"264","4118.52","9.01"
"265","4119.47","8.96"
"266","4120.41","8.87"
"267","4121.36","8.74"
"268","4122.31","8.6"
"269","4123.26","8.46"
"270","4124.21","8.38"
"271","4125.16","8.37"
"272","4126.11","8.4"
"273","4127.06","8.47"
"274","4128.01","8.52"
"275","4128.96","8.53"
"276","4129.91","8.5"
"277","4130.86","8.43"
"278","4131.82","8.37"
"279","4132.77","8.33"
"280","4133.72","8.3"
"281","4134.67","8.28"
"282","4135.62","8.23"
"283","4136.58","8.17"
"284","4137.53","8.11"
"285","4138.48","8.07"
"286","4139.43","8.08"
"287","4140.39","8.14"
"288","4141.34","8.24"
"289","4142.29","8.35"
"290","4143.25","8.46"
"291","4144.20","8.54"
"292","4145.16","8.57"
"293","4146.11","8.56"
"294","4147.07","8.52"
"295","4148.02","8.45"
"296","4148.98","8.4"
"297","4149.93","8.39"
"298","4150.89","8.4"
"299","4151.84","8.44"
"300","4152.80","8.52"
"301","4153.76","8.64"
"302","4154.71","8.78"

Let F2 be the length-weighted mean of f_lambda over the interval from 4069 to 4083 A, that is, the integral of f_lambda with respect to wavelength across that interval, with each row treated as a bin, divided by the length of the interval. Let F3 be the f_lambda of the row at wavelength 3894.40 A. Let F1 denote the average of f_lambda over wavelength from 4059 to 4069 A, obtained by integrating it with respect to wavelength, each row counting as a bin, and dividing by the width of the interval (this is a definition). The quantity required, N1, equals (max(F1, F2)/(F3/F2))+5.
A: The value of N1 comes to 12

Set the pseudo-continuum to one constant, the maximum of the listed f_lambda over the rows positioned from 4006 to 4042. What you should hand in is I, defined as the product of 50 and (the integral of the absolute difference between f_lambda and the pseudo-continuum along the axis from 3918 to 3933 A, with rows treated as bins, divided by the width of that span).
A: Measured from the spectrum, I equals 65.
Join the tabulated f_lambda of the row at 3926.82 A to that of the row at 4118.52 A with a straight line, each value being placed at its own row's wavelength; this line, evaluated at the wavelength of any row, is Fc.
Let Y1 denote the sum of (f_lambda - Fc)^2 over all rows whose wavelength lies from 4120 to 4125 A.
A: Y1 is 0.8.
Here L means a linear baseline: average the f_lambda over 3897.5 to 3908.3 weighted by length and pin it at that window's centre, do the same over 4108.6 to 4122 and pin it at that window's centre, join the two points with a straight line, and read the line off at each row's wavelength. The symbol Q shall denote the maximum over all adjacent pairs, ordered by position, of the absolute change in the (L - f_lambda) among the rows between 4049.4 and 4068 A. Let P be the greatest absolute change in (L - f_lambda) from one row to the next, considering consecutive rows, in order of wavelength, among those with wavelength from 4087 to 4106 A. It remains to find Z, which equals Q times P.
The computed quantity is 0.019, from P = 0.119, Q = 0.16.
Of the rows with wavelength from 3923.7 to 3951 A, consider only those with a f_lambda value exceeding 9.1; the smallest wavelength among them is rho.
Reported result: 3924.11 A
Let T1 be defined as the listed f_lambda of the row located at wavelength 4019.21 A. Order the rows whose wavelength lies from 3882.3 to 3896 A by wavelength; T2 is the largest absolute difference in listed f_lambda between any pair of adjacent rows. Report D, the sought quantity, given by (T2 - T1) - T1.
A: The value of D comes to -17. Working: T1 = 8.69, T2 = 0.10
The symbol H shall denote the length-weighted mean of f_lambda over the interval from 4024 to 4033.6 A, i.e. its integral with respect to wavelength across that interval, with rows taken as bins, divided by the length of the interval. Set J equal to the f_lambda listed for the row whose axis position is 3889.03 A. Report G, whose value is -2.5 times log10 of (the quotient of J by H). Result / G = -0.22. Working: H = 8.7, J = 10.7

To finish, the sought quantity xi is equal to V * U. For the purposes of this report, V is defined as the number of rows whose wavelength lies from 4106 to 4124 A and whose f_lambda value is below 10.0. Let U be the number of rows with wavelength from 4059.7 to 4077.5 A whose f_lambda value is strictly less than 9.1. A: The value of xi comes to 342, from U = 18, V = 19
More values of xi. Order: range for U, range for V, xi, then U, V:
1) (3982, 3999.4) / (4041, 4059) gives 0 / 0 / 19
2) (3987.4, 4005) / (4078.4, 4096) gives 0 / 0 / 19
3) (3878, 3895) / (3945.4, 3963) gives 0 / 0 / 0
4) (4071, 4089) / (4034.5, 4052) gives 361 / 19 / 19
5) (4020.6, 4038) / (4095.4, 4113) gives 323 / 17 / 19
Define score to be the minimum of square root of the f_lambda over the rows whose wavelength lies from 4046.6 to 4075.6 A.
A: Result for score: 2.84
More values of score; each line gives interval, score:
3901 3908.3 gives 3.30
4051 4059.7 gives 3.01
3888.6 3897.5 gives 3.26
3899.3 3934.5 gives 3.29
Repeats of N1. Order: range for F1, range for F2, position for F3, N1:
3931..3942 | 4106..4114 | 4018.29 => 17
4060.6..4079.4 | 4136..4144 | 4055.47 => 13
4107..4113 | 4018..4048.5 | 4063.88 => 14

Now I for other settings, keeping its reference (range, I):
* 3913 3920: 90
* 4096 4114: 60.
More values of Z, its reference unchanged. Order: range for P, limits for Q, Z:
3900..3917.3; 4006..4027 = 0.048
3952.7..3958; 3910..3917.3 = 0.023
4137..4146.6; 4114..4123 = 0.016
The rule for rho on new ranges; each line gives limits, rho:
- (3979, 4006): 3979.61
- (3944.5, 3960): 3944.94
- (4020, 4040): 4036.83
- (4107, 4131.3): 4107.15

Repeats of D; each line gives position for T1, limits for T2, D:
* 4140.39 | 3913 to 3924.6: -16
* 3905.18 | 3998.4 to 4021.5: -22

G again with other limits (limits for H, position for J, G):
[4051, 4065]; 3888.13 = -0.17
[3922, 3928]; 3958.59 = -0.05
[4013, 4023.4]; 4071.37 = 0.10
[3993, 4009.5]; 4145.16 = 0.18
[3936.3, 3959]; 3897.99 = 0.11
